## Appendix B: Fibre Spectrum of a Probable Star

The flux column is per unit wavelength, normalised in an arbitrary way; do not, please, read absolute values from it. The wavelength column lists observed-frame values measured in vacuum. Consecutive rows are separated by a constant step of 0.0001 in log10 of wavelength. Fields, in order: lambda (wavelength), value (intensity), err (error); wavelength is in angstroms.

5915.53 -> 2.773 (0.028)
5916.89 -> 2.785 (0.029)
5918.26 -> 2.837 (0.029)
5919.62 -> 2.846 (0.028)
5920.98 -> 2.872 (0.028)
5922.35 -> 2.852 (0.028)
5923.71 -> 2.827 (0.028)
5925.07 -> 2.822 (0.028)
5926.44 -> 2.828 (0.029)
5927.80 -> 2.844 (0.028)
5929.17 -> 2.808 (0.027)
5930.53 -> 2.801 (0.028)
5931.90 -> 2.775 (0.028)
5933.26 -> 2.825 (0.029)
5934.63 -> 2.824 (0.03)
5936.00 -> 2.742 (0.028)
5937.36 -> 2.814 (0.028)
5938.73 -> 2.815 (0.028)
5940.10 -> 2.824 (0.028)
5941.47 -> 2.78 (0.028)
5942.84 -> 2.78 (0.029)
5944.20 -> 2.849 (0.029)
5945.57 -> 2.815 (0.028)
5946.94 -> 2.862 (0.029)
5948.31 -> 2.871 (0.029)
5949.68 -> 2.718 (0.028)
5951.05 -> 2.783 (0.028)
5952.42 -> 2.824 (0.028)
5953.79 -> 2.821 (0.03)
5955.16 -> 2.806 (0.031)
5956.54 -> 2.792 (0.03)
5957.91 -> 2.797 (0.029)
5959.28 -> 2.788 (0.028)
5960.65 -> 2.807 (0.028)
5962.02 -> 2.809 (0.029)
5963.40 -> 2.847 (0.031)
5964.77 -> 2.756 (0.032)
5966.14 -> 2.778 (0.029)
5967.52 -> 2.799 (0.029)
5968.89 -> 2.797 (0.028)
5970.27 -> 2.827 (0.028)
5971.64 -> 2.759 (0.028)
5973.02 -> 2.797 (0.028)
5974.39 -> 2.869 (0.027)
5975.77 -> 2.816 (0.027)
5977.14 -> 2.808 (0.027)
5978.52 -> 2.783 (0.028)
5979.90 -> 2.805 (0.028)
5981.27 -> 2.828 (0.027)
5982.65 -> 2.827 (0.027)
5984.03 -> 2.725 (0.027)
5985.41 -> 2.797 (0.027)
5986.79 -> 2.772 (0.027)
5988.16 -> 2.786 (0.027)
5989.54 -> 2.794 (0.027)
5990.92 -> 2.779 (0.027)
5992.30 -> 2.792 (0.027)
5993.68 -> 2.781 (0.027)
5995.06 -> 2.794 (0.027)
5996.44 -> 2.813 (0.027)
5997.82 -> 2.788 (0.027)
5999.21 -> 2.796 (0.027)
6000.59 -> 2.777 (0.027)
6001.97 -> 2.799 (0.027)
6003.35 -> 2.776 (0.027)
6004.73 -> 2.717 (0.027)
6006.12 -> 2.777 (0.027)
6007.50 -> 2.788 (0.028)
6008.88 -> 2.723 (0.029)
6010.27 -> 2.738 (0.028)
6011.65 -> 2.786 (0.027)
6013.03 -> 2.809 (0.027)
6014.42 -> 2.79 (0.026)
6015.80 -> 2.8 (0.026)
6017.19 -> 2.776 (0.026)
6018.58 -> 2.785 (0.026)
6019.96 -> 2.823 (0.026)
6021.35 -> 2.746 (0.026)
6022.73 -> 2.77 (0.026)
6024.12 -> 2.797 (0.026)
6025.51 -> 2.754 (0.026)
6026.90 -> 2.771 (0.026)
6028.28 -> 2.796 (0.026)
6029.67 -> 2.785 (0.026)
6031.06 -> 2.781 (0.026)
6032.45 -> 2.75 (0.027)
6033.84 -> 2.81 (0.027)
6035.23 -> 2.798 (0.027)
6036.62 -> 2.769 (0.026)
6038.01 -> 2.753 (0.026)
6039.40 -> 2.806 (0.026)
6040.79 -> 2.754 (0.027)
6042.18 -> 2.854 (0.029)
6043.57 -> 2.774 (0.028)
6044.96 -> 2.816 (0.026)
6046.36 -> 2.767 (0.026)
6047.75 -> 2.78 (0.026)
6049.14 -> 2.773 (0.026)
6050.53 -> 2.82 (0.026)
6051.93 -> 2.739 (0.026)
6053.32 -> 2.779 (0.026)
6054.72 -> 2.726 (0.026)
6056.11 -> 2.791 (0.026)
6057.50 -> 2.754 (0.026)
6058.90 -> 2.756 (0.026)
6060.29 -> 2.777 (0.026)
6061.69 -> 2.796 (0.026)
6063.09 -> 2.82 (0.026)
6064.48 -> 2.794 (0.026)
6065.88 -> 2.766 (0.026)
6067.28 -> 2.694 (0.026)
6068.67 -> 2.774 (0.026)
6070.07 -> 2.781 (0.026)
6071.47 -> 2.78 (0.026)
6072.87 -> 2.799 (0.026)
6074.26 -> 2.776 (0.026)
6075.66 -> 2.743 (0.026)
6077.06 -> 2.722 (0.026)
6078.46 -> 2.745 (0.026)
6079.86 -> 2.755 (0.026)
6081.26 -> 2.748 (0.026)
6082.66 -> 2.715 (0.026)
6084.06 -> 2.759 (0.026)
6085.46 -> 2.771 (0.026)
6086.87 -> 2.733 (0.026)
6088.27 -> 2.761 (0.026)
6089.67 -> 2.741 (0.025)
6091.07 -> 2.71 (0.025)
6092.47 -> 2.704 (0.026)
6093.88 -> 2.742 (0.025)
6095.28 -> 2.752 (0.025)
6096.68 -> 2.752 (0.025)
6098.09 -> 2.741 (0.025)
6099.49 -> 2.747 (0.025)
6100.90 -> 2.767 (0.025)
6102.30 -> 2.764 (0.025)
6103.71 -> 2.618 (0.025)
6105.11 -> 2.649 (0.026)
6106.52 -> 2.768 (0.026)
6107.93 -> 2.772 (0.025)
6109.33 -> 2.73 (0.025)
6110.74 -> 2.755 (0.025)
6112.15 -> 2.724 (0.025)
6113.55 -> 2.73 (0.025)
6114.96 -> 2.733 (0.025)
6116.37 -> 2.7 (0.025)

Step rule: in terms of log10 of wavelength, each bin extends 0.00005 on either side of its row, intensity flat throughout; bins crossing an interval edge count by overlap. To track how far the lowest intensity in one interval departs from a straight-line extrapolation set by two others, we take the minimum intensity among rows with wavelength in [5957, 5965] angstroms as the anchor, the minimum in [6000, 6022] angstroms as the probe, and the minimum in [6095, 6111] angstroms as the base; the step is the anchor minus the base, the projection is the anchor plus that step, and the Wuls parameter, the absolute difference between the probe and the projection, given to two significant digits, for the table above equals 0.18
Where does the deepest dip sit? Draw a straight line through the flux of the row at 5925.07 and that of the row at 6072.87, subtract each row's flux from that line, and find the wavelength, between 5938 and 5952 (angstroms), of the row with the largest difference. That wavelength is 5949.68 angstroms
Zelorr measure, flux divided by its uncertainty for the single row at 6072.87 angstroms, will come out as 108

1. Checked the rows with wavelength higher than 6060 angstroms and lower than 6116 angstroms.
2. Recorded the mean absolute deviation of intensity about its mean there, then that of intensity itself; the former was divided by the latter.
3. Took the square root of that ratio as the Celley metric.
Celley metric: 0.0989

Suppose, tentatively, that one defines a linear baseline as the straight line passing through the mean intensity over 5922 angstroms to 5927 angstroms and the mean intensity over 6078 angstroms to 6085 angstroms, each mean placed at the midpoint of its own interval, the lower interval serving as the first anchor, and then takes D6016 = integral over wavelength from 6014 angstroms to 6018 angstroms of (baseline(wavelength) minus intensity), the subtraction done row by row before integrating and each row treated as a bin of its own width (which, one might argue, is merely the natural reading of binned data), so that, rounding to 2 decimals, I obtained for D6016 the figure -0.03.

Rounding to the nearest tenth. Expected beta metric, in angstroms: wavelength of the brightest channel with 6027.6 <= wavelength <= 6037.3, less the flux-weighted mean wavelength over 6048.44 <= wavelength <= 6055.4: -18.1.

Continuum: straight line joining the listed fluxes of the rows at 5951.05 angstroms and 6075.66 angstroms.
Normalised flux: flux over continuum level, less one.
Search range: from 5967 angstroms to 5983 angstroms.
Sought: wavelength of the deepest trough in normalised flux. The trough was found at 5971.64 angstroms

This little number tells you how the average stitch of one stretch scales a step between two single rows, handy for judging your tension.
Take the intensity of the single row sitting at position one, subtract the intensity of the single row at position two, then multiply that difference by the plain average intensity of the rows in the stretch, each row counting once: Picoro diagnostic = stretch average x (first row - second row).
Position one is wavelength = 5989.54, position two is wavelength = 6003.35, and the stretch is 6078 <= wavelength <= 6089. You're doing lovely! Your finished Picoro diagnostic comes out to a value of 0.049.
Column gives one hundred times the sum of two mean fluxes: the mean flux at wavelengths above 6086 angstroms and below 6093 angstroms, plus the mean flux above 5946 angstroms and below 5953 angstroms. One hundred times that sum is 554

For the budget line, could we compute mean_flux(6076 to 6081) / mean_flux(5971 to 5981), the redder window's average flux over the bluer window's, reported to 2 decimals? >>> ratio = 0.98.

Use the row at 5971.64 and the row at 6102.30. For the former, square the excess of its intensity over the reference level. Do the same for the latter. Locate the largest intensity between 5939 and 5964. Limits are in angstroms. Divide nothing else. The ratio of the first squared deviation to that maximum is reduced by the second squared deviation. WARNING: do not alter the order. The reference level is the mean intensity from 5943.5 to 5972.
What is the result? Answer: -0.001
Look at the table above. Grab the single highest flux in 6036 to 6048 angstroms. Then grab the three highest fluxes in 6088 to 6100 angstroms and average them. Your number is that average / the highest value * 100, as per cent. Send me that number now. 96.5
